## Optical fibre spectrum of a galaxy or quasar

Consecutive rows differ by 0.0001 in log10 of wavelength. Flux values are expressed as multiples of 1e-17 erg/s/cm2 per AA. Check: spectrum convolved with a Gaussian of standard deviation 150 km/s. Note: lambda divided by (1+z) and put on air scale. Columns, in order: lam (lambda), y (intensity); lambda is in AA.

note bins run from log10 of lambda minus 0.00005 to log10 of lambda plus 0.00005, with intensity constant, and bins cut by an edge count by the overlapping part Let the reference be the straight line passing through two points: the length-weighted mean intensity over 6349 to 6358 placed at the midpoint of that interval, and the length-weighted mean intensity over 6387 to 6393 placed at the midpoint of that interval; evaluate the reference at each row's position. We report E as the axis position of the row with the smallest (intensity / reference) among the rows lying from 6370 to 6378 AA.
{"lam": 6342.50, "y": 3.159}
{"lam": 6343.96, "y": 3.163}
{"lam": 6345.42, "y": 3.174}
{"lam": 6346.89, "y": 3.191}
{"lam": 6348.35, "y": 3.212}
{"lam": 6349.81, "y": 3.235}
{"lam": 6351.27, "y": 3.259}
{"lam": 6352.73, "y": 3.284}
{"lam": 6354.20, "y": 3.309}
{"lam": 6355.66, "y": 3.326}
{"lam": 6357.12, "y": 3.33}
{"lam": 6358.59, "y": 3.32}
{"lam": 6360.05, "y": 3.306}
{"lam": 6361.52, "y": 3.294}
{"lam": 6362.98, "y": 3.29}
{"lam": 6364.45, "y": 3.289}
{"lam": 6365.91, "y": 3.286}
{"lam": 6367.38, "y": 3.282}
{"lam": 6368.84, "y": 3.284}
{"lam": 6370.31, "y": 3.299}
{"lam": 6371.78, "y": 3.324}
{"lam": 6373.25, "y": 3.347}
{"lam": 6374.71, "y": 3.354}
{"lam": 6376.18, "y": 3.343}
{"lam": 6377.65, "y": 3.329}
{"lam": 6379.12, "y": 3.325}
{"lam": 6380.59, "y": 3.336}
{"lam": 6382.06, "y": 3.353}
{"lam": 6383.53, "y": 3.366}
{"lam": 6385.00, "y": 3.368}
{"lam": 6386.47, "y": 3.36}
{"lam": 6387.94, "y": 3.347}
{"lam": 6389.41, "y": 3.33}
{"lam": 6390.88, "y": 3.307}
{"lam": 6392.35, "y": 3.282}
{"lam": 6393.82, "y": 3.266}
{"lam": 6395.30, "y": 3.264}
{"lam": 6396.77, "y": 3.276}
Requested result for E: 6370.31 AA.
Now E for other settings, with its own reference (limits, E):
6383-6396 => 6395.30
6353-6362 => 6361.52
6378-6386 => 6379.12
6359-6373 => 6367.38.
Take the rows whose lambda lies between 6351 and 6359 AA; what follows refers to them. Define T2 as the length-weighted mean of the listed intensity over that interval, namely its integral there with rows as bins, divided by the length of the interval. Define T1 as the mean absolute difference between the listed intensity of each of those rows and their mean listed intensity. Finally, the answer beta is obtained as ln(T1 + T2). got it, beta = 1.20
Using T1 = 0.022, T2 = 3.31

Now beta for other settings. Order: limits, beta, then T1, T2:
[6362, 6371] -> 1.19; 0.004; 3.29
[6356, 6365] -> 1.20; 0.014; 3.30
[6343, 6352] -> 1.17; 0.030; 3.20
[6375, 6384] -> 1.21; 0.012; 3.34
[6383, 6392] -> 1.21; 0.019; 3.35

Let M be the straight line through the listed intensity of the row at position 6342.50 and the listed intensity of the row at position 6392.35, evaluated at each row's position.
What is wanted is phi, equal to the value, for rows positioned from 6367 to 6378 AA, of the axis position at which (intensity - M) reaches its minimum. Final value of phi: 6368.84 AA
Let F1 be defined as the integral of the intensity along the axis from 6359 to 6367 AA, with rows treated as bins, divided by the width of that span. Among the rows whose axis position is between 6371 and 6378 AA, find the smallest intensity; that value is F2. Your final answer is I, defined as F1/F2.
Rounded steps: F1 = 3.29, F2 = 3.324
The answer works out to 0.99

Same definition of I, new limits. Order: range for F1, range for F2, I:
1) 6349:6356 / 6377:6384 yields 0.99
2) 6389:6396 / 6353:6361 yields 0.99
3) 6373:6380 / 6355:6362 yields 1.01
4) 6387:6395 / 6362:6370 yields 1.01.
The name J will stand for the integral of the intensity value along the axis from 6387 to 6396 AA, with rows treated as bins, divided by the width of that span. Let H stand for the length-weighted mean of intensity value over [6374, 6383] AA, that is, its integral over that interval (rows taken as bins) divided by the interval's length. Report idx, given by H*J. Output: 11.0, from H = 3.338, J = 3.30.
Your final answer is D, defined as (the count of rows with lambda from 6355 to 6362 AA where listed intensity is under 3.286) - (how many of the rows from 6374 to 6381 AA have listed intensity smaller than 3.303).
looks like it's 0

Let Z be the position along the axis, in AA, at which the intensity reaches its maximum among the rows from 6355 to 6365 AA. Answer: 6357.12 AA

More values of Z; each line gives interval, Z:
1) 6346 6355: 6354.20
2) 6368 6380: 6374.71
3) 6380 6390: 6385.00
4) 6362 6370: 6362.98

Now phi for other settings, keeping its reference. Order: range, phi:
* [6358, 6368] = 6367.38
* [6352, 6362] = 6361.52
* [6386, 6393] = 6392.35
